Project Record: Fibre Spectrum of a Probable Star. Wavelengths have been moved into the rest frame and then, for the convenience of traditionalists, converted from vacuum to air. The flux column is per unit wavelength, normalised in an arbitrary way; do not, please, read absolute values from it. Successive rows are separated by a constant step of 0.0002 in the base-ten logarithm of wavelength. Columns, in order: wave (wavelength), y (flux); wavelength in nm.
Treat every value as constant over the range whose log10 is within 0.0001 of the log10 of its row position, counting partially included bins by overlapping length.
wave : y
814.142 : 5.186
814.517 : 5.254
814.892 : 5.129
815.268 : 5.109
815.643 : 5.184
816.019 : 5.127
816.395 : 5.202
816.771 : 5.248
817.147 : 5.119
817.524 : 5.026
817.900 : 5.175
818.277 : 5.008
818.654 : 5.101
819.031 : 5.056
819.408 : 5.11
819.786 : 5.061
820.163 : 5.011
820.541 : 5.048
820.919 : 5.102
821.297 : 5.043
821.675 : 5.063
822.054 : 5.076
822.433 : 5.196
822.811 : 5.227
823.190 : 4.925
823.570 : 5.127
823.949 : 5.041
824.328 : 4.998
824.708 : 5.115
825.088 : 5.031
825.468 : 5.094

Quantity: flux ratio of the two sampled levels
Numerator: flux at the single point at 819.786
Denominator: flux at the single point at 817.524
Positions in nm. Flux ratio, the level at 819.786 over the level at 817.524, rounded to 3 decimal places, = 1.007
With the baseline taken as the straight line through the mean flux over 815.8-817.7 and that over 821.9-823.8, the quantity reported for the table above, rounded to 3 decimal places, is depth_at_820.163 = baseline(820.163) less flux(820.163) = 0.114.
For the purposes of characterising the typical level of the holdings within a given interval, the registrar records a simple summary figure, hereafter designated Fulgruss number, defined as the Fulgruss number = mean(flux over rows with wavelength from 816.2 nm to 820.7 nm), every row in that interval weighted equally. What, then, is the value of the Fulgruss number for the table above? 5.10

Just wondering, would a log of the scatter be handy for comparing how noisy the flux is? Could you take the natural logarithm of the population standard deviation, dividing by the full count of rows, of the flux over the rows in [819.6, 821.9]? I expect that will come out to -3.6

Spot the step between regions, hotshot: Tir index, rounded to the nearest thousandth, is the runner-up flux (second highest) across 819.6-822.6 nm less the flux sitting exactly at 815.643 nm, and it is -0.082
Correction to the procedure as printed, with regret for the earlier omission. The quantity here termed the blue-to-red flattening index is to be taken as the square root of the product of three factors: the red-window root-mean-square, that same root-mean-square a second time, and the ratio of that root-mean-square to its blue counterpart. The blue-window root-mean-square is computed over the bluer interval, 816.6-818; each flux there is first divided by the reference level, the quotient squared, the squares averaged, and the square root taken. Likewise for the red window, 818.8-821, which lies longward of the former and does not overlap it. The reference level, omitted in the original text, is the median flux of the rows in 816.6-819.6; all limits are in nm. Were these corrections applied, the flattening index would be 0.98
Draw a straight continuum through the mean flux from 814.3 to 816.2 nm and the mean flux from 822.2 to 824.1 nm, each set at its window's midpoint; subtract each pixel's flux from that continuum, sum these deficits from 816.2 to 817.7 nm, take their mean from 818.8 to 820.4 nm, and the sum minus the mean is -0.07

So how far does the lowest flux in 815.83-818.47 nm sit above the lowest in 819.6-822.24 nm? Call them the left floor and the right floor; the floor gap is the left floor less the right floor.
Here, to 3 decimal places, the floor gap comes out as -0.003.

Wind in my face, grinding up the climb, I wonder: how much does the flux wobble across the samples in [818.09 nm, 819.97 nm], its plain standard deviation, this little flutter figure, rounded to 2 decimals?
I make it 0.04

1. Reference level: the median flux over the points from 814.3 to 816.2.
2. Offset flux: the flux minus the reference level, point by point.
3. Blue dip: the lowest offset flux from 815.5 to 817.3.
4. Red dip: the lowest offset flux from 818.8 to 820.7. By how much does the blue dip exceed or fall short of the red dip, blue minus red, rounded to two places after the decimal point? 0.11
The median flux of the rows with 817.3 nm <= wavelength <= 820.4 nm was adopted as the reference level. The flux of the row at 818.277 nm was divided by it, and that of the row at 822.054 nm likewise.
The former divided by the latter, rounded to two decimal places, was 0.99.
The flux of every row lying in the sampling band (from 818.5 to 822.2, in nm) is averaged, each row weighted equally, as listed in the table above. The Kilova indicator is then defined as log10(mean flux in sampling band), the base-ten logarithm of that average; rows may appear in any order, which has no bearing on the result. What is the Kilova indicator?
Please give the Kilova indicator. 0.705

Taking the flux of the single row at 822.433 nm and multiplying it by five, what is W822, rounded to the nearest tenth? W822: 26.0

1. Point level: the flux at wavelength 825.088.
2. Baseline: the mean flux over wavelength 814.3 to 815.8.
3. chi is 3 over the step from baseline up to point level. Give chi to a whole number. -22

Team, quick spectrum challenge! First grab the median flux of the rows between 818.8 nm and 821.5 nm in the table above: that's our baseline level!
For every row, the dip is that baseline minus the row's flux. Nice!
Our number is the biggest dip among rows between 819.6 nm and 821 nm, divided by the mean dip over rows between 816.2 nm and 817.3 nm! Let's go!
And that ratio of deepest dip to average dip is -0.3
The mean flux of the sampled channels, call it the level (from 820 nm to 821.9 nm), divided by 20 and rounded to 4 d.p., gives 0.2527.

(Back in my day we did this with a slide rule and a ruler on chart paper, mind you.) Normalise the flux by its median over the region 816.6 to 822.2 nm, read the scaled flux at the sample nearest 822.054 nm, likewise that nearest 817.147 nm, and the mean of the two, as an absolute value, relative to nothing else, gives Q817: 1.01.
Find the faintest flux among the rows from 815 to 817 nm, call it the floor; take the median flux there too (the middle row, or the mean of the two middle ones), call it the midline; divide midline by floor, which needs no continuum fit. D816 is 1.015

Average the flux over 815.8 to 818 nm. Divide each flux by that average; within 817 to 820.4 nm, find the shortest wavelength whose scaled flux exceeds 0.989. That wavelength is 817.147 nm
